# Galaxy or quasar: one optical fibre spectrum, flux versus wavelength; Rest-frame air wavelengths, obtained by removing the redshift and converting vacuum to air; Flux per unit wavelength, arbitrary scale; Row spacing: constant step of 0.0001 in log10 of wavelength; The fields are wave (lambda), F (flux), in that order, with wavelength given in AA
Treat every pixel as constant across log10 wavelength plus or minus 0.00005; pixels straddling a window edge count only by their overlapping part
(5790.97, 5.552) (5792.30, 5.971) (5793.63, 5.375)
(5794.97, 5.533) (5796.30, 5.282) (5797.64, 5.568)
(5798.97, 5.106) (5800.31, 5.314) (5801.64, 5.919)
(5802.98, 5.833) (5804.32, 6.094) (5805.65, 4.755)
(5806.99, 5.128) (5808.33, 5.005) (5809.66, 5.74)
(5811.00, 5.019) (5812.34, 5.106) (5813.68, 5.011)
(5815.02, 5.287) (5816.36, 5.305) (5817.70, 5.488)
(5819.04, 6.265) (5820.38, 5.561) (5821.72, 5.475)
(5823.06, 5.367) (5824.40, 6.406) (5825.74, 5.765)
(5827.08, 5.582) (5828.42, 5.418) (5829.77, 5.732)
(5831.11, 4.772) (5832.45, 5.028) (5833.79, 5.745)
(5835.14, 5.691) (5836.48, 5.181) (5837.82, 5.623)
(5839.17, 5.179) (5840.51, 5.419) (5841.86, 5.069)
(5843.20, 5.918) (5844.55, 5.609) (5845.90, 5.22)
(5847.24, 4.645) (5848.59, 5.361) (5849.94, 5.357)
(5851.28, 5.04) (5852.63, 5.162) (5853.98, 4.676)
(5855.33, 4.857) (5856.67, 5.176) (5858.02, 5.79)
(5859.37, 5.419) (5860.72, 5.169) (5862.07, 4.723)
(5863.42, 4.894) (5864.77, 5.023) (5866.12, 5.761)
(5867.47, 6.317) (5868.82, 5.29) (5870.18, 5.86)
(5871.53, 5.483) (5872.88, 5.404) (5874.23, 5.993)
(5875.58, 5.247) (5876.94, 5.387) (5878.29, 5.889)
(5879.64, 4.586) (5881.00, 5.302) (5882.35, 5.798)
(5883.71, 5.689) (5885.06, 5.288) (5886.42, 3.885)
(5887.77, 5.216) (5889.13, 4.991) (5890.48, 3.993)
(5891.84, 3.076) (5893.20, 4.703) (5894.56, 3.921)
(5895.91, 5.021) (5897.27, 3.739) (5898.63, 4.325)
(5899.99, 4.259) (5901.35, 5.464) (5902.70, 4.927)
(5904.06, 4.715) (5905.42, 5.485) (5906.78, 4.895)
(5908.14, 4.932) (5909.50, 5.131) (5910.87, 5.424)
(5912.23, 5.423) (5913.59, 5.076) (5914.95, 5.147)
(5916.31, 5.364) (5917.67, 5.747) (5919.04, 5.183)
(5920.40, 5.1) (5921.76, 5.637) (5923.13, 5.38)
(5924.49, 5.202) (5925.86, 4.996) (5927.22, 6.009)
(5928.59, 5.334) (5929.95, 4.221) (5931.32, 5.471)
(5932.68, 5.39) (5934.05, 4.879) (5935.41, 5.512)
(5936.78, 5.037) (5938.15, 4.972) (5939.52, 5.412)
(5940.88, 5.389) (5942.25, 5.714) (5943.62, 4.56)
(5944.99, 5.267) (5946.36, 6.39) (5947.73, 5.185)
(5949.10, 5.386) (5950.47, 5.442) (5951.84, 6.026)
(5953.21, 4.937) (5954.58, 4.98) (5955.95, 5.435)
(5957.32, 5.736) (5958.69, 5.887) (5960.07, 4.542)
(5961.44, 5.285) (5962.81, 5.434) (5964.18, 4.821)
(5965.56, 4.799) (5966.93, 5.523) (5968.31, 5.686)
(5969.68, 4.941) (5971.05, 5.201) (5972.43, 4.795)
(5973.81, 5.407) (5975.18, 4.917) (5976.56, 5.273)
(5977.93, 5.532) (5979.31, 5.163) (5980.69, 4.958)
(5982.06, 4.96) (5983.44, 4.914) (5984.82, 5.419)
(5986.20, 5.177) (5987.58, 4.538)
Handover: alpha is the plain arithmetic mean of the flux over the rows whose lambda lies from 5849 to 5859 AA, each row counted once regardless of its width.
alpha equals 5.2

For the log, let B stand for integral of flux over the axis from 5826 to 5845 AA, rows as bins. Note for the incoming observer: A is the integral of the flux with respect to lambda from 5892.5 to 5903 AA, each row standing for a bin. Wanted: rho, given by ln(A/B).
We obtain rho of -0.77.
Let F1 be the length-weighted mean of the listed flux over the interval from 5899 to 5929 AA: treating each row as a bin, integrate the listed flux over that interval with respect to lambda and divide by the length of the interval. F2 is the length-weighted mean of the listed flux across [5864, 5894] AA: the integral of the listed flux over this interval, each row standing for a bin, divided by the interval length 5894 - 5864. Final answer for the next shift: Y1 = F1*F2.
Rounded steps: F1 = 5.21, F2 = 5.18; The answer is 27.0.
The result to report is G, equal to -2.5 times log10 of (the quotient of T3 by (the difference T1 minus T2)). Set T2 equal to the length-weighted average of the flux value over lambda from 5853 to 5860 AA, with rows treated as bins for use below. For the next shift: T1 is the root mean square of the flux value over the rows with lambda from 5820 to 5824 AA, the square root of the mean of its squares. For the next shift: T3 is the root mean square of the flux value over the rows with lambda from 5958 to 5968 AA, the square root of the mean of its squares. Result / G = -3.2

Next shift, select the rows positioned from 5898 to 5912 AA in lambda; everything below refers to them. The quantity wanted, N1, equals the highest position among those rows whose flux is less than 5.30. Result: 5909.50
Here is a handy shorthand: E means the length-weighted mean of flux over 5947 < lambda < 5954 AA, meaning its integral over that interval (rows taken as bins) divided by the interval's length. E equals 5.40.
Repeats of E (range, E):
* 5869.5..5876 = 5.62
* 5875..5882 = 5.31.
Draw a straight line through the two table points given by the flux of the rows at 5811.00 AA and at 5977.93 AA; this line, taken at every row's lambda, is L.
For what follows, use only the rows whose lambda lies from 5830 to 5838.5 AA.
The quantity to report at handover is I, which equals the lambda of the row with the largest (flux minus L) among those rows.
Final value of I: 5833.79 AA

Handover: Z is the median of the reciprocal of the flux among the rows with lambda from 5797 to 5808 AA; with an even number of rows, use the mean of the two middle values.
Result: 0.184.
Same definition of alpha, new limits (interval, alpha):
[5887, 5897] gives 4.4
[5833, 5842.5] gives 5.4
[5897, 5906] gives 4.7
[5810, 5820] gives 5.4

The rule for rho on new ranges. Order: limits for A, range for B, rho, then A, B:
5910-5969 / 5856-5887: 0.63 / 313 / 166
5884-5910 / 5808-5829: 0.04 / 121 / 115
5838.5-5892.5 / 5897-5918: 0.98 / 281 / 105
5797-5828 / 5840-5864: 0.31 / 170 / 125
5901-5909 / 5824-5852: -1.32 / 40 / 151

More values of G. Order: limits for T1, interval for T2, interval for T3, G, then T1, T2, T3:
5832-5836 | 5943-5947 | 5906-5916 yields -4.4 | 5.50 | 5.41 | 5.2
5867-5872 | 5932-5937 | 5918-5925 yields -2.5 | 5.75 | 5.22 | 5.3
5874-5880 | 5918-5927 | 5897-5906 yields -3.8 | 5.44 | 5.31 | 4.7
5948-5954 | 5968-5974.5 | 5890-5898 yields -2.9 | 5.46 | 5.18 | 4.1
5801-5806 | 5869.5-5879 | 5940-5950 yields -4.8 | 5.67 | 5.61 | 5.4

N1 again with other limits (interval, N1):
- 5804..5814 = 5813.68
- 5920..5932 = 5929.95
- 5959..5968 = 5965.56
